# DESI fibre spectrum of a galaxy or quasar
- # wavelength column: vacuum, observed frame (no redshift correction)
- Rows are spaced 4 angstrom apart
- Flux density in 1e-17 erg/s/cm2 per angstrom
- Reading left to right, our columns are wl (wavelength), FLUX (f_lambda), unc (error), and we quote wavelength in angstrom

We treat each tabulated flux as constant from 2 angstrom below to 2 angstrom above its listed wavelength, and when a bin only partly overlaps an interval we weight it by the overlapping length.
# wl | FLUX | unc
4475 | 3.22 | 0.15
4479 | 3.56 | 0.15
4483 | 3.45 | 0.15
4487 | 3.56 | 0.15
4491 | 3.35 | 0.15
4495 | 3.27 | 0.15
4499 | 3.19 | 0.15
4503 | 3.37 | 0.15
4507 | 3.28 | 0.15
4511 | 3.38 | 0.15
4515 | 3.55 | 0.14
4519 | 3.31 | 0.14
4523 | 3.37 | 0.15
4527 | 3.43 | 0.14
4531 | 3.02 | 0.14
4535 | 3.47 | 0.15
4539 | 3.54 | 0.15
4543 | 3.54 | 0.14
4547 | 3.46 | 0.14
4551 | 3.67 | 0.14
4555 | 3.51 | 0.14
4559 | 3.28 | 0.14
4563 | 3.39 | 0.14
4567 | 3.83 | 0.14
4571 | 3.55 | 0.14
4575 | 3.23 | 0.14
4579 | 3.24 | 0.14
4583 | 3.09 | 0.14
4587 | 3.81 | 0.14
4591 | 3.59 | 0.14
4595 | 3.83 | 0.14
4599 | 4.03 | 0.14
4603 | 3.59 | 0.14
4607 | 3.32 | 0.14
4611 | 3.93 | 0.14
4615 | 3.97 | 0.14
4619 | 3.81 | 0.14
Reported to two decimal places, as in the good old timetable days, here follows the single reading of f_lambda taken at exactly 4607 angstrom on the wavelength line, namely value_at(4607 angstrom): 3.32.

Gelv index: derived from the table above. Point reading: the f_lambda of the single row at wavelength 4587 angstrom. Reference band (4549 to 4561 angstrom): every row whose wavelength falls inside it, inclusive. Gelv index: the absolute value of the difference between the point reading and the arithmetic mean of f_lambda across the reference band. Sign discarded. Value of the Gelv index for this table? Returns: 0.32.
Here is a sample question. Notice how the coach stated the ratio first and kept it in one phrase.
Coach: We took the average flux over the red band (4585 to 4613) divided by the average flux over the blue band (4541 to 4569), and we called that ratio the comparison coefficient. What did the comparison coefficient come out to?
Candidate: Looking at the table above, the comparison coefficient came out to 1.06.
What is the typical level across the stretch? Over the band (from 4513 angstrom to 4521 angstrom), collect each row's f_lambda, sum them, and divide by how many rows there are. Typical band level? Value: 3.43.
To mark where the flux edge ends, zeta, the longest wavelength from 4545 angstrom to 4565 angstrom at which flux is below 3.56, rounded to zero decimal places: 4563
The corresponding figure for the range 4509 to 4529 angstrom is 4527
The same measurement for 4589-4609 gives 4607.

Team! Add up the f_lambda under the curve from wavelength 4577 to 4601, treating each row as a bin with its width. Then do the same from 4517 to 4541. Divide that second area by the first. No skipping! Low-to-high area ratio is 0.933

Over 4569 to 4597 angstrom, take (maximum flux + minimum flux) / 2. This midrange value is 3.46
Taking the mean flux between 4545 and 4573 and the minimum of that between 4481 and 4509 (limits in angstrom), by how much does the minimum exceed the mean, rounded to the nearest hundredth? -0.34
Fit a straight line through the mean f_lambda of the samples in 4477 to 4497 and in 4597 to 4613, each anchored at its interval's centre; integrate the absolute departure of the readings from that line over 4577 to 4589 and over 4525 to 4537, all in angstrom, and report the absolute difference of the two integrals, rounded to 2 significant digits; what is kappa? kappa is 1.7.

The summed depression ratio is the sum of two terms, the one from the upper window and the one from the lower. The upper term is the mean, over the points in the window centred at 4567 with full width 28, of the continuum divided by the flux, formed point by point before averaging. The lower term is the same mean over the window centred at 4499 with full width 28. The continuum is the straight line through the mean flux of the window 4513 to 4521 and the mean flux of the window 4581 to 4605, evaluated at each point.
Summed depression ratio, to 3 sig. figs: 2.06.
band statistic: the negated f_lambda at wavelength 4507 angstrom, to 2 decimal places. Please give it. -3.28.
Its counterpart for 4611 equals -3.93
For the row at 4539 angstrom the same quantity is -3.54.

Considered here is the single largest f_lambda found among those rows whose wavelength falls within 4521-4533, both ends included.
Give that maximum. 3.43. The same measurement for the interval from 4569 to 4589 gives 3.81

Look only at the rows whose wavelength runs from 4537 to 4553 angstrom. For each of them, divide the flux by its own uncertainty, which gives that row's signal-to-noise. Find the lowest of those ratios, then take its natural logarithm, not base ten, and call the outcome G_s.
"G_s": 3.161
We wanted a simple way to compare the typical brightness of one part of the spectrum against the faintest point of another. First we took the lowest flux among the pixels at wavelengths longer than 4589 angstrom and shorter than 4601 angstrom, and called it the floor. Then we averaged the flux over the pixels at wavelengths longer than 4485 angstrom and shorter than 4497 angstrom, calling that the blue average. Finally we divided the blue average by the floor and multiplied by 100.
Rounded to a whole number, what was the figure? 95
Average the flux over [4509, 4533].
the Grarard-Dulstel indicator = 3.34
